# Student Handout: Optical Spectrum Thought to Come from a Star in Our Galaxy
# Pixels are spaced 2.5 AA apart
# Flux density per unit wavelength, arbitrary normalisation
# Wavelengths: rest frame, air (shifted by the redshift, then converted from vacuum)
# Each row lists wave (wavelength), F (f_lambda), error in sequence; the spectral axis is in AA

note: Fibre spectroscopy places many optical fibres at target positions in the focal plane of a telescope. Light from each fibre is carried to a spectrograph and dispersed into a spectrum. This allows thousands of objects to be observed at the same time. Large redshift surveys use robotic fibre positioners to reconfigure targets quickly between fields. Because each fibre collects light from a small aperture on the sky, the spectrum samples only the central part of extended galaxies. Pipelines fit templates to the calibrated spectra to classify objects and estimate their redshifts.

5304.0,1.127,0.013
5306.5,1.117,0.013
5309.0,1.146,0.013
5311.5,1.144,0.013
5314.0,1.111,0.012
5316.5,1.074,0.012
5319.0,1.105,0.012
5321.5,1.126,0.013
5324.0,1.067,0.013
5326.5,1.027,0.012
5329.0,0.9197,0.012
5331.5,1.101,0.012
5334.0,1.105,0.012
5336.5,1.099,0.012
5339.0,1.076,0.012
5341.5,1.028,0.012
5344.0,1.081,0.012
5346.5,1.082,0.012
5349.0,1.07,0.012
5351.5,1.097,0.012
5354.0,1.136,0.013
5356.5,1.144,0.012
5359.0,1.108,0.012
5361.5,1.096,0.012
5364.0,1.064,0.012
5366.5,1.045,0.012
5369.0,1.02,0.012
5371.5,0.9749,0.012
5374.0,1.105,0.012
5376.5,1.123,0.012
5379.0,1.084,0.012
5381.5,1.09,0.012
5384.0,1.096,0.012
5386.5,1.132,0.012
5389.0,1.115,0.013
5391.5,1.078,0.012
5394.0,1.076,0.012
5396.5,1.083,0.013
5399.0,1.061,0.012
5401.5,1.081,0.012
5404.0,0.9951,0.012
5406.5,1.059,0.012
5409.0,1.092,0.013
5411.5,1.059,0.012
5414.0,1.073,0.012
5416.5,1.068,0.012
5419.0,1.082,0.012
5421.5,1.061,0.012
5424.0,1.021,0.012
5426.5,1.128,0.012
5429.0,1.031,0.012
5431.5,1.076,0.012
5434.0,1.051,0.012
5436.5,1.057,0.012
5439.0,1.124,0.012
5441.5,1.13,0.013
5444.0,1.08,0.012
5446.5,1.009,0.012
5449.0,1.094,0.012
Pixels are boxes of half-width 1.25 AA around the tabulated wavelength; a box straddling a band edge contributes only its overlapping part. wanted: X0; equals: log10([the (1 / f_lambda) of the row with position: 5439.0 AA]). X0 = -0.0508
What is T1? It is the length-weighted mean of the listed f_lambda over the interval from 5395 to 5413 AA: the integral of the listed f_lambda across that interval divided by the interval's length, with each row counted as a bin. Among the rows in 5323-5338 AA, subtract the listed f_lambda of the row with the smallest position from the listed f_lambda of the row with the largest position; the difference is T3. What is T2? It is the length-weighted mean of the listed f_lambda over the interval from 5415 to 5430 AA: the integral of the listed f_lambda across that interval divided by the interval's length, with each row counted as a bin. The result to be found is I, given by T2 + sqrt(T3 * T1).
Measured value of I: 1.25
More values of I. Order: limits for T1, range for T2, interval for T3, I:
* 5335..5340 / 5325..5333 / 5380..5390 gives 1.19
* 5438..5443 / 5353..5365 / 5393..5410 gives 1.24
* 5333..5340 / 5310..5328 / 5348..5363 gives 1.26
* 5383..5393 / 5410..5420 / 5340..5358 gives 1.43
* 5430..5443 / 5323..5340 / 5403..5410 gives 1.38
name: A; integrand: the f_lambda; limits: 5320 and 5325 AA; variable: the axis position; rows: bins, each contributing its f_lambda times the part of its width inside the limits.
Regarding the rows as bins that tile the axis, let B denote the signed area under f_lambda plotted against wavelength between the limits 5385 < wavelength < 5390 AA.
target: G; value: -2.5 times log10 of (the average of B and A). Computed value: -1.86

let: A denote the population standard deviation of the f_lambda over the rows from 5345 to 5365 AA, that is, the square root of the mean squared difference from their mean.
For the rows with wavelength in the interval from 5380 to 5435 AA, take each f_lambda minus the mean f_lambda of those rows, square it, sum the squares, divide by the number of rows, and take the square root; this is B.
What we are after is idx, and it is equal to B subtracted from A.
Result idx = -0.004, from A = 0.027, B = 0.031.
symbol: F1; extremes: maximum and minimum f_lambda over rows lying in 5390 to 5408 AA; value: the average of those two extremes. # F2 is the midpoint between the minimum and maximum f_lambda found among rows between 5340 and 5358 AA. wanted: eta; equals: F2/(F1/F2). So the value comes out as 1.14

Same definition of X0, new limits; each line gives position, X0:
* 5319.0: -0.0434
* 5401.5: -0.0338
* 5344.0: -0.0338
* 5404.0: 0.0021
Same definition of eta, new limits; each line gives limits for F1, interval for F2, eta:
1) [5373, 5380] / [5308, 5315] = 1.15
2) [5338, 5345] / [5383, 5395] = 1.16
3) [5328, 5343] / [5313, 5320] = 1.18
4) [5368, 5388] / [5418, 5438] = 1.10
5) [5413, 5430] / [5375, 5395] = 1.13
